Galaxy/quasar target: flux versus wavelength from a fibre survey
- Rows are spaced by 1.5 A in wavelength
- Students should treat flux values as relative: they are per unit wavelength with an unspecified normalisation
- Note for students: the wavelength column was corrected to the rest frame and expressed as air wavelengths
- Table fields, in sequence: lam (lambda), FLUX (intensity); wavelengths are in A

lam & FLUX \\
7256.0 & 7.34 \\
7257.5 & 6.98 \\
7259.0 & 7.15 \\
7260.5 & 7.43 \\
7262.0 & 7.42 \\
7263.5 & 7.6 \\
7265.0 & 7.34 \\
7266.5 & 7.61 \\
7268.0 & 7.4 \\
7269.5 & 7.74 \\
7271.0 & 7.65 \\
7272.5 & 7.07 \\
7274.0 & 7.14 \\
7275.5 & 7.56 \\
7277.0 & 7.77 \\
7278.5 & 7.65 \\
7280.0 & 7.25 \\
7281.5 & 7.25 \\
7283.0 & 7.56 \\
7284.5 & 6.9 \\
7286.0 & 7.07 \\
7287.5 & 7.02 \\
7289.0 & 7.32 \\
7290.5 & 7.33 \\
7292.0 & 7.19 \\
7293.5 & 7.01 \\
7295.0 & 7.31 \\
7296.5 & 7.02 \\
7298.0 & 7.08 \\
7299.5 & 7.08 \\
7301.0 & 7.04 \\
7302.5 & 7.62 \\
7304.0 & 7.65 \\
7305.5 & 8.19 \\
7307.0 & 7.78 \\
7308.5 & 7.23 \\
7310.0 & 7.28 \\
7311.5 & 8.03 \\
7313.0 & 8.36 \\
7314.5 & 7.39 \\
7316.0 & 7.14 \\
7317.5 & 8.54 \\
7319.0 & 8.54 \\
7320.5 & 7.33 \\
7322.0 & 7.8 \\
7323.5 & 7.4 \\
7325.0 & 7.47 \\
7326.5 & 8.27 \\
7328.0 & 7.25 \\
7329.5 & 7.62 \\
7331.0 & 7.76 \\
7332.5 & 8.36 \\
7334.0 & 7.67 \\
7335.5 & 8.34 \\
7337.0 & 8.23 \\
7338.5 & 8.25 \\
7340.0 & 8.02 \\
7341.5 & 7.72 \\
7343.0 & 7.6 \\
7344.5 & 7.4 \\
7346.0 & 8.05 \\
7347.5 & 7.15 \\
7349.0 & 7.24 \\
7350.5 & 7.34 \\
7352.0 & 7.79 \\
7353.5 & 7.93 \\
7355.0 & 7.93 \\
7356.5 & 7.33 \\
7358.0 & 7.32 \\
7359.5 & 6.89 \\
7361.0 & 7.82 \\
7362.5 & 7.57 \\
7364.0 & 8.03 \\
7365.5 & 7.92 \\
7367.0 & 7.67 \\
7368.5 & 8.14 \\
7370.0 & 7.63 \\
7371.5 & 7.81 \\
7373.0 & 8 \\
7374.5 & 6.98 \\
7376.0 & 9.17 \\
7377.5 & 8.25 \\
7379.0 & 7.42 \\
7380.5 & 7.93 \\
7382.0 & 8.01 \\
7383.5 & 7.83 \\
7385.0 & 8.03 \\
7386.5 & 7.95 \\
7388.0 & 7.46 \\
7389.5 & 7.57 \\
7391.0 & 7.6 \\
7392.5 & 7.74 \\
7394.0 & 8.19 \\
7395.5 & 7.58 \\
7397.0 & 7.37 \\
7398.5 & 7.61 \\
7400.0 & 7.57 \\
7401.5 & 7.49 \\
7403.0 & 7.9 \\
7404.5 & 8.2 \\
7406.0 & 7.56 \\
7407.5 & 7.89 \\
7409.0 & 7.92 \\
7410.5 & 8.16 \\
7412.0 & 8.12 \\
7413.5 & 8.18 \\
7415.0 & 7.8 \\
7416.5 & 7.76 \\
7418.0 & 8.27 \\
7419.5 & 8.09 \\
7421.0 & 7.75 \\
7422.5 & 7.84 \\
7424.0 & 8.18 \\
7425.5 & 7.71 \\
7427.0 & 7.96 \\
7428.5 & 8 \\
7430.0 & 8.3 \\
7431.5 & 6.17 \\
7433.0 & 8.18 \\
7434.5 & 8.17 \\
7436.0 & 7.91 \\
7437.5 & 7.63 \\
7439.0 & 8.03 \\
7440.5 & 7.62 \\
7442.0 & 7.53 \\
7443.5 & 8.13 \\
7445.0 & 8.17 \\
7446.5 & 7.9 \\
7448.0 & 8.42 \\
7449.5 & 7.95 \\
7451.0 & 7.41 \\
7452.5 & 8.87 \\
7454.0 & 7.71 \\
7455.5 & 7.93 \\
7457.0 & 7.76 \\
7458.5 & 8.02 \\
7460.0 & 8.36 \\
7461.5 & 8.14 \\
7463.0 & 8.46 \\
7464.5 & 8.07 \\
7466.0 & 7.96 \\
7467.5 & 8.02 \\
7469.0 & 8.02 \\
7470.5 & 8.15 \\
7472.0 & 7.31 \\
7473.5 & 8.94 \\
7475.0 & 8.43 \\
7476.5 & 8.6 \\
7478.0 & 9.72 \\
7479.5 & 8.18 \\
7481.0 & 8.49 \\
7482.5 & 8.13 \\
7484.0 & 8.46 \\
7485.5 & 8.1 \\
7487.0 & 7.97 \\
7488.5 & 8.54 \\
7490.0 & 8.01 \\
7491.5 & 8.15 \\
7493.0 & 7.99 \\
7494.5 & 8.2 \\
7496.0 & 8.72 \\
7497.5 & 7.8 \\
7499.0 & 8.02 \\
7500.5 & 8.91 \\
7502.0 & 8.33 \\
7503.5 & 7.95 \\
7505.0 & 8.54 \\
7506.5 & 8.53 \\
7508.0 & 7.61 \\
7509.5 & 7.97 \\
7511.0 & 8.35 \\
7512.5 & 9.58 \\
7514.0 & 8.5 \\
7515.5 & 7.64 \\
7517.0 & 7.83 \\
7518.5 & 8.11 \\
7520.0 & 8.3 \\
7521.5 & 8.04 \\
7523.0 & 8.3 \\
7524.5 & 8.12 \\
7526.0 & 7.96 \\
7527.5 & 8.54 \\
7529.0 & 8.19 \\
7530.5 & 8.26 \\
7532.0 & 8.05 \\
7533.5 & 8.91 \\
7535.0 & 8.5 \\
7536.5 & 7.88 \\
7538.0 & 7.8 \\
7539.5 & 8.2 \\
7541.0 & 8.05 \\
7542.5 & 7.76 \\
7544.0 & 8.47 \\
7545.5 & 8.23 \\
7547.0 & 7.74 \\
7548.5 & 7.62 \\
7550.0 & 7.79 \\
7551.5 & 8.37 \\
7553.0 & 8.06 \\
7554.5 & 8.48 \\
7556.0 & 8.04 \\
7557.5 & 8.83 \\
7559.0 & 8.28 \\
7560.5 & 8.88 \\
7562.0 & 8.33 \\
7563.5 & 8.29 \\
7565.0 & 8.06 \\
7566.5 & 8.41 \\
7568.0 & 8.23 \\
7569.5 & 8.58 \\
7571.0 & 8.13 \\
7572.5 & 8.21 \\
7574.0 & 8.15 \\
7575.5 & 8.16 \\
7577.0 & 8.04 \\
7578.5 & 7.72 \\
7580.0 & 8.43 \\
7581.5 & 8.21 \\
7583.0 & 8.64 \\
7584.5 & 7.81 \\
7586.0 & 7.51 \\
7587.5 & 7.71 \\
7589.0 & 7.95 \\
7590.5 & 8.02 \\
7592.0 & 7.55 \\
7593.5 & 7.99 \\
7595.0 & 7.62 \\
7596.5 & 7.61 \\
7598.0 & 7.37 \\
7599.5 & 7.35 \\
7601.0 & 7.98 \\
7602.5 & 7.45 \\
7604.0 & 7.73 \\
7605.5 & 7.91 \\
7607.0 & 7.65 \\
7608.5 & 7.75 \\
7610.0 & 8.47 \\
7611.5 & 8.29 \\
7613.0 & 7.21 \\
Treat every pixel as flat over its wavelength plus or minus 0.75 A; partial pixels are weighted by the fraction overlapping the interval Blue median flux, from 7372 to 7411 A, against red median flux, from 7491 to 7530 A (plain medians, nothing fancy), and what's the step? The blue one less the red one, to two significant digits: -0.31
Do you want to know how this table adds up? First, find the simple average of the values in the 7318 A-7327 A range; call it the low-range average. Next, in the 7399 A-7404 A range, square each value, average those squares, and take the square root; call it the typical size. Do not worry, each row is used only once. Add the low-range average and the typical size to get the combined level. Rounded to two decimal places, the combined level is 15.46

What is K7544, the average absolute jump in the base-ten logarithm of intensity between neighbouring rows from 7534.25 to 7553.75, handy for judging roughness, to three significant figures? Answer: 0.0187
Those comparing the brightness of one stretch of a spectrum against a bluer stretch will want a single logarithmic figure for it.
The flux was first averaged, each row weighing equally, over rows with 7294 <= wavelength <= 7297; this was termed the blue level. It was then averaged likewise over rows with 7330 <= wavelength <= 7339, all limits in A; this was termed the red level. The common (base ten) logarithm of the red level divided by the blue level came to 0.05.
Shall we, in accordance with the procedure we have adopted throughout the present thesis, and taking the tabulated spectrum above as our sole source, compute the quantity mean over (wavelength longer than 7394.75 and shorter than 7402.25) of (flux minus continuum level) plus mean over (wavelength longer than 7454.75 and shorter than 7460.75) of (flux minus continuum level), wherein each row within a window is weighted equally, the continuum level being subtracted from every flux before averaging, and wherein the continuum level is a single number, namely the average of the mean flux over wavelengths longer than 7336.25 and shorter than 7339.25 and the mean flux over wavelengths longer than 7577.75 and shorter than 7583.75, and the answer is -0.9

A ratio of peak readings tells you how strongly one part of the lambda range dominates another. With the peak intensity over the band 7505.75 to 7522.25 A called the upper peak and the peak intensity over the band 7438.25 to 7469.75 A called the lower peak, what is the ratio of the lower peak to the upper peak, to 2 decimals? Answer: 0.93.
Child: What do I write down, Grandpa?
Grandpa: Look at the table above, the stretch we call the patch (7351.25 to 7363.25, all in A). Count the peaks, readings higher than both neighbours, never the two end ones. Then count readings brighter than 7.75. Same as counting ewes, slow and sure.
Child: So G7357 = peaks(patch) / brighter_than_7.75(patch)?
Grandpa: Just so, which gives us 0.250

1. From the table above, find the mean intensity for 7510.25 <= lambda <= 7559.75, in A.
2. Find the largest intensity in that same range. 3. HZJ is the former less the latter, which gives -1.4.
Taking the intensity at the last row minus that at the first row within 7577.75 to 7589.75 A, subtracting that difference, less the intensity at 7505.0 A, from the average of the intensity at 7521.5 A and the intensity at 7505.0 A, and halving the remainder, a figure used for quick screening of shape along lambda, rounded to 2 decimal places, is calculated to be 8.30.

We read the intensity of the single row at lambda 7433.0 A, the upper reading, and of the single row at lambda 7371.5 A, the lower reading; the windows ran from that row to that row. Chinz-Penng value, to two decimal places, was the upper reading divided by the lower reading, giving 1.05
